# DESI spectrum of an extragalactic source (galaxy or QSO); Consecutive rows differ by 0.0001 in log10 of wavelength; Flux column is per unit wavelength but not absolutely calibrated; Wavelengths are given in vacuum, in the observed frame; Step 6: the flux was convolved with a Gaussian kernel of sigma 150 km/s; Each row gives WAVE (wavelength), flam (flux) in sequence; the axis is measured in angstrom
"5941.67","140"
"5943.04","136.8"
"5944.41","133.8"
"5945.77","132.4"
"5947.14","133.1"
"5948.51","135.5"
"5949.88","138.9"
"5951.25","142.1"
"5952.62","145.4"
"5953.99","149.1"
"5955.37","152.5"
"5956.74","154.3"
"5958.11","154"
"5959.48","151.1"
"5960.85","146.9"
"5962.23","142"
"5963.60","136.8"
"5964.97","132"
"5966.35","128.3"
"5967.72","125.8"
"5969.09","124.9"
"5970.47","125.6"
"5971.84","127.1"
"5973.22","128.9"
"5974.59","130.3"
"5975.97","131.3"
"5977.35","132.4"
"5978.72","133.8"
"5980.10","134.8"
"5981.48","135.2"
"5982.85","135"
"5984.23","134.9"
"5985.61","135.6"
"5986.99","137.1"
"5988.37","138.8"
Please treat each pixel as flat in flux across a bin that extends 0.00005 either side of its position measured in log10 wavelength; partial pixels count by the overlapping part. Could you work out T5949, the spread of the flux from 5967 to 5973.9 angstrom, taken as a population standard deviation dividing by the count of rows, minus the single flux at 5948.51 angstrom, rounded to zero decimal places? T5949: -134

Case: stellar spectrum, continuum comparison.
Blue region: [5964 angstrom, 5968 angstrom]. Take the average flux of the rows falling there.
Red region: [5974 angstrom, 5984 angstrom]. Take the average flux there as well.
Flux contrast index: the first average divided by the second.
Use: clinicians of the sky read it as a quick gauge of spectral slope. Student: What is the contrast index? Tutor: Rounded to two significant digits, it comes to 0.97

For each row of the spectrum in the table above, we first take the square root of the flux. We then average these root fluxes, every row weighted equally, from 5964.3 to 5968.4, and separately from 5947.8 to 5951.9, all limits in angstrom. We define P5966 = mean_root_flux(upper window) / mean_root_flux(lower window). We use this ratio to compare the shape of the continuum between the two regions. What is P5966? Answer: 0.963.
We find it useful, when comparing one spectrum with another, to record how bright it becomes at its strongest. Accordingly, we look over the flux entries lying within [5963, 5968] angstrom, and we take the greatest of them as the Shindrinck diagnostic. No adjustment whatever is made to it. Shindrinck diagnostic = 136.8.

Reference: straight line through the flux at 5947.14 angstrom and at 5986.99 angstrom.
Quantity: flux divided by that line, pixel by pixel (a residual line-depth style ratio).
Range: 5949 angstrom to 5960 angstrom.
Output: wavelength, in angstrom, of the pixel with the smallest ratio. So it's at 5949.88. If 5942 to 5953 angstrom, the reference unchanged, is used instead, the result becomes 5945.77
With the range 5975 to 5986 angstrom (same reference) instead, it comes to 5975.97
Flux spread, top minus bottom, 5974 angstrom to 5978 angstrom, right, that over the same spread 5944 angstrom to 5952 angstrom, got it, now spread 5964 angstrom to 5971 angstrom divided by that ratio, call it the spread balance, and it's 33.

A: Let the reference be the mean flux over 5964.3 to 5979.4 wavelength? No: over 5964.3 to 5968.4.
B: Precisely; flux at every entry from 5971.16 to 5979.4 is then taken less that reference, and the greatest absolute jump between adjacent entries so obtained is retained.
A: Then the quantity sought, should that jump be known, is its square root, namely 1.34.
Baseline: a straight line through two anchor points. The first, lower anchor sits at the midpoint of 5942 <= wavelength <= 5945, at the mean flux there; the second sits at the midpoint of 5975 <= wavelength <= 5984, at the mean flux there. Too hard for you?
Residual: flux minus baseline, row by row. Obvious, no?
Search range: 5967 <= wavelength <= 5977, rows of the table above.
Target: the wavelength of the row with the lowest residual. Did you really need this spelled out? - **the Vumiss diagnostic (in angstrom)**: 5969.09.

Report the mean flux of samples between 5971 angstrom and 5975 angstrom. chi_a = 129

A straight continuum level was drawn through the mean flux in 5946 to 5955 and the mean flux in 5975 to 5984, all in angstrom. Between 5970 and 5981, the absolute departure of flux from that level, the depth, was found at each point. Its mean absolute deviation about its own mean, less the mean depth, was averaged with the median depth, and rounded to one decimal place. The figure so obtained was 1.2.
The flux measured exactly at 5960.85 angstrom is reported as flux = 146.9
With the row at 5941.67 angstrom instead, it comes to 140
